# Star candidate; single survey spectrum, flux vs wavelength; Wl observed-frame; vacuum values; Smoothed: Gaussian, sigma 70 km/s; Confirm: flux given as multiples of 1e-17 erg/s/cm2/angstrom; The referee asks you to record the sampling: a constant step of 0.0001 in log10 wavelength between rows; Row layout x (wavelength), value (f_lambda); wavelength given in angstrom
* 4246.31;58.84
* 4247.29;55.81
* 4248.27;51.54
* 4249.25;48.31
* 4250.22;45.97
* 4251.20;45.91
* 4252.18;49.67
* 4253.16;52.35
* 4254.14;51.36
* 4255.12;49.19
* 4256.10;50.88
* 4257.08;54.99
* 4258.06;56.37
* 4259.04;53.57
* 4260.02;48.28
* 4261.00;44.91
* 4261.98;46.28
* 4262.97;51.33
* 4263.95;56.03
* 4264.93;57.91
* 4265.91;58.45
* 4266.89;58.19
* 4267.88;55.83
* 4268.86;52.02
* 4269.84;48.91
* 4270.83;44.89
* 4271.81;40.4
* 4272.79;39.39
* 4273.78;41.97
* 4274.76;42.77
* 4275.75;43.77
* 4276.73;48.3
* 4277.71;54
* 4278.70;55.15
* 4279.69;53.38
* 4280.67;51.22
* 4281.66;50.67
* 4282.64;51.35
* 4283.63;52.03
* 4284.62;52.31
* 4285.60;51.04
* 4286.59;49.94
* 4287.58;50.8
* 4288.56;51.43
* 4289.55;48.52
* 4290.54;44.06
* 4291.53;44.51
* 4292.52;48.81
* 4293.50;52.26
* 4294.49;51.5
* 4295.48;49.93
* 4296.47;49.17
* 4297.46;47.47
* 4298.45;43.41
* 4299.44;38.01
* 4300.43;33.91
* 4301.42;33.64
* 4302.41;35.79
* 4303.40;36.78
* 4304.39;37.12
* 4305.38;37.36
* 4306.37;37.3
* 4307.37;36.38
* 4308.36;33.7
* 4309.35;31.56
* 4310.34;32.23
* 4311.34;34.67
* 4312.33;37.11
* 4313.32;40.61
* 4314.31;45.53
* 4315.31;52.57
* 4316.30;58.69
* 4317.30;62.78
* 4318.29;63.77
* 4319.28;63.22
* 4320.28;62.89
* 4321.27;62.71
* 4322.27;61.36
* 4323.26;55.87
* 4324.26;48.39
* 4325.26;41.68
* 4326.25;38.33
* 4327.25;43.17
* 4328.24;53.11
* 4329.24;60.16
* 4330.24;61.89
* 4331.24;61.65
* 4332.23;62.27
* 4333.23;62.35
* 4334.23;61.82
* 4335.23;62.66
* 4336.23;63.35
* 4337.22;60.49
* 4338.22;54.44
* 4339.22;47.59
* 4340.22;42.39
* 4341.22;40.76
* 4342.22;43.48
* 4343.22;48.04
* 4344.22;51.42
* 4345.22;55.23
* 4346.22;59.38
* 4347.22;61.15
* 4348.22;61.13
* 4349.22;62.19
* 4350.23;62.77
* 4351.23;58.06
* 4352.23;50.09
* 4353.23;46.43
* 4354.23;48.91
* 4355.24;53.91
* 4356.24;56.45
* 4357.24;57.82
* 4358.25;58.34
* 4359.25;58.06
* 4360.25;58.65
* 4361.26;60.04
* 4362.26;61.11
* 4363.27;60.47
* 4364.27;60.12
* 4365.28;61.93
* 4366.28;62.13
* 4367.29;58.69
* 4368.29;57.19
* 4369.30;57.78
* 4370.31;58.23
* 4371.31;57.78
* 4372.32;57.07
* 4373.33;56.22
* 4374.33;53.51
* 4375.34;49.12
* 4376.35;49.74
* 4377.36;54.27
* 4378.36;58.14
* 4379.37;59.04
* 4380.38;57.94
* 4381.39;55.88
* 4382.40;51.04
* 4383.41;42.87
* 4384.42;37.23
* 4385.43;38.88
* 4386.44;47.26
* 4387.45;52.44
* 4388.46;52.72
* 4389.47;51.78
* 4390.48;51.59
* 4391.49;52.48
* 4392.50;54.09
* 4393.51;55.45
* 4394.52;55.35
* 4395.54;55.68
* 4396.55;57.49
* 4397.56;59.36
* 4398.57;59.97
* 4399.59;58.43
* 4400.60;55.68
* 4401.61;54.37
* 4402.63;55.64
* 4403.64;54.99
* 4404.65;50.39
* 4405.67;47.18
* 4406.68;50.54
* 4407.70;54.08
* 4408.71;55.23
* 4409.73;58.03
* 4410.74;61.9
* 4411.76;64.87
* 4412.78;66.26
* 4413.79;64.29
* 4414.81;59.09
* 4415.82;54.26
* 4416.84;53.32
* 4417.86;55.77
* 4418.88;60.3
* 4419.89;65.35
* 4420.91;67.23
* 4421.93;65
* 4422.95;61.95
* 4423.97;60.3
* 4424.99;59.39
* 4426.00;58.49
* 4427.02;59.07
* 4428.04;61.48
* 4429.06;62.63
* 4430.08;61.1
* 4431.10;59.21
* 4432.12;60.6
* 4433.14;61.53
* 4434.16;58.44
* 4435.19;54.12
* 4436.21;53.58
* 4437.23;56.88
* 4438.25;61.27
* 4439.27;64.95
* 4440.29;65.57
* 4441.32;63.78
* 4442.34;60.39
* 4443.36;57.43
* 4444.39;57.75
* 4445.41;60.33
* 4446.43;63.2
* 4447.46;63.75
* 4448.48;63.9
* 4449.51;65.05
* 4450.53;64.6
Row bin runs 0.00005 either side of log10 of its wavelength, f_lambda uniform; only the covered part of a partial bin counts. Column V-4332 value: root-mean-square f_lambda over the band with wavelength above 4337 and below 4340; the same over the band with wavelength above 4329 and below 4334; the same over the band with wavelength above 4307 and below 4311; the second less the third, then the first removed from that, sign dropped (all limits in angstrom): 26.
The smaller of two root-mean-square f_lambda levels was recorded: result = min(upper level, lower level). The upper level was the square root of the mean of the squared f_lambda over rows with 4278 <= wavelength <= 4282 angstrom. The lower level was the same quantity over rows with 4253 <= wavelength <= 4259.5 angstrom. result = 52.6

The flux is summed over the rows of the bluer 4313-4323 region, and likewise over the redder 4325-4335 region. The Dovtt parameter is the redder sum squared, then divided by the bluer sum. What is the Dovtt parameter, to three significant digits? 520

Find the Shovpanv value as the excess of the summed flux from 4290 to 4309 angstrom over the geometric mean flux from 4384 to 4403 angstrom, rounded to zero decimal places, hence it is 739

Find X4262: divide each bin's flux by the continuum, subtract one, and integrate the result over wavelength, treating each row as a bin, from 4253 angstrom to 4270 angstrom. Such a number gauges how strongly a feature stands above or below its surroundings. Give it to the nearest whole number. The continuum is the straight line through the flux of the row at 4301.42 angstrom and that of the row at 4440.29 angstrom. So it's 20 angstrom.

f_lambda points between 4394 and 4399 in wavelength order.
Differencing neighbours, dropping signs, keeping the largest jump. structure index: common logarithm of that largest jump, 0.27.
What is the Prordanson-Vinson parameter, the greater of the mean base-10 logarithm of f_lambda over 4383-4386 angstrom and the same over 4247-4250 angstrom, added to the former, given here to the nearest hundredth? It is 3.31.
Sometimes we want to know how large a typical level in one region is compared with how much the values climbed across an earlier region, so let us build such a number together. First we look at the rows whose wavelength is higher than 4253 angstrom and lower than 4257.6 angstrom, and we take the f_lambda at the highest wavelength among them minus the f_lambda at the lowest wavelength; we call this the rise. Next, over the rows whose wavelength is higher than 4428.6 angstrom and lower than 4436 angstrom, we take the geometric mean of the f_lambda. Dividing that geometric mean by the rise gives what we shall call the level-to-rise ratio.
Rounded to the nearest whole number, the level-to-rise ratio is 23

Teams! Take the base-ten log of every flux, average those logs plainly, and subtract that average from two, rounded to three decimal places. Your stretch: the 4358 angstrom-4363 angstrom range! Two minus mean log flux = 0.227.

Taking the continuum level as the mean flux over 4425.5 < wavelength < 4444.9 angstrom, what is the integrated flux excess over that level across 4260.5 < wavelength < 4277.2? -184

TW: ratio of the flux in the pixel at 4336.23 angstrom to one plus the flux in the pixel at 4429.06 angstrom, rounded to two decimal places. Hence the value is 1.00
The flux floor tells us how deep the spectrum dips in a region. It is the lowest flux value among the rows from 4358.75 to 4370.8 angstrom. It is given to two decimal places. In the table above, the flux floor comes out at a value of 57.19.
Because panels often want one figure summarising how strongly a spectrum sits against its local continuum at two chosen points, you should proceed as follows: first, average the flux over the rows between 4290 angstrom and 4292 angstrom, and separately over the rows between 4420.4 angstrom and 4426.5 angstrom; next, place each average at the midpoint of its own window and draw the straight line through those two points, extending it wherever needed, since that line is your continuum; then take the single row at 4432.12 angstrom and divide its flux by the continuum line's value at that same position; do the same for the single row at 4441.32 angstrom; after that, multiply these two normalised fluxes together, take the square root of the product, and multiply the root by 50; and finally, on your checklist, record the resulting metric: 49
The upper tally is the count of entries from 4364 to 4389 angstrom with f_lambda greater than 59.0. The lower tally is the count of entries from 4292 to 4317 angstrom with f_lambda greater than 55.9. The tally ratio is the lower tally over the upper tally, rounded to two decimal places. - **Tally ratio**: 0.25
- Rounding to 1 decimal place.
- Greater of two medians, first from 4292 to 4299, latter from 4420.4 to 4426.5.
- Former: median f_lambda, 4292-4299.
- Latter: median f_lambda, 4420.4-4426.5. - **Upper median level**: 61.1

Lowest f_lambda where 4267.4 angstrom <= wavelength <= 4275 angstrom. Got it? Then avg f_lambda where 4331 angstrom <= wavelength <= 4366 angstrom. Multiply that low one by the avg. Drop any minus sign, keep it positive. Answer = 2223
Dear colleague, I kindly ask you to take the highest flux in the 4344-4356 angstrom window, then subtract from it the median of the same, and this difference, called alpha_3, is 6.1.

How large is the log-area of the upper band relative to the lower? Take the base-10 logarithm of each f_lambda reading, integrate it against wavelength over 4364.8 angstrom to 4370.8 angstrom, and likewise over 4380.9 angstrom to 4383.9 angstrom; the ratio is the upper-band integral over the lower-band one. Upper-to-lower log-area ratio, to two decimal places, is 0.48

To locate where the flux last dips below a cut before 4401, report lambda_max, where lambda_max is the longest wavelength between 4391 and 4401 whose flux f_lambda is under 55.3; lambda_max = 4392.50 angstrom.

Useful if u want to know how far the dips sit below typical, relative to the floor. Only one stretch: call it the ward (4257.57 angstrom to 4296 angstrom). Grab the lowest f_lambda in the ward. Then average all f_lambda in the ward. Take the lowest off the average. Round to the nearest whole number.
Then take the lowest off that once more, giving -29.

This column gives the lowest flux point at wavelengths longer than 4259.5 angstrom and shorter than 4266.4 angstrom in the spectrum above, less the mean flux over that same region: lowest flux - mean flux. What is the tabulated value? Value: -7.0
